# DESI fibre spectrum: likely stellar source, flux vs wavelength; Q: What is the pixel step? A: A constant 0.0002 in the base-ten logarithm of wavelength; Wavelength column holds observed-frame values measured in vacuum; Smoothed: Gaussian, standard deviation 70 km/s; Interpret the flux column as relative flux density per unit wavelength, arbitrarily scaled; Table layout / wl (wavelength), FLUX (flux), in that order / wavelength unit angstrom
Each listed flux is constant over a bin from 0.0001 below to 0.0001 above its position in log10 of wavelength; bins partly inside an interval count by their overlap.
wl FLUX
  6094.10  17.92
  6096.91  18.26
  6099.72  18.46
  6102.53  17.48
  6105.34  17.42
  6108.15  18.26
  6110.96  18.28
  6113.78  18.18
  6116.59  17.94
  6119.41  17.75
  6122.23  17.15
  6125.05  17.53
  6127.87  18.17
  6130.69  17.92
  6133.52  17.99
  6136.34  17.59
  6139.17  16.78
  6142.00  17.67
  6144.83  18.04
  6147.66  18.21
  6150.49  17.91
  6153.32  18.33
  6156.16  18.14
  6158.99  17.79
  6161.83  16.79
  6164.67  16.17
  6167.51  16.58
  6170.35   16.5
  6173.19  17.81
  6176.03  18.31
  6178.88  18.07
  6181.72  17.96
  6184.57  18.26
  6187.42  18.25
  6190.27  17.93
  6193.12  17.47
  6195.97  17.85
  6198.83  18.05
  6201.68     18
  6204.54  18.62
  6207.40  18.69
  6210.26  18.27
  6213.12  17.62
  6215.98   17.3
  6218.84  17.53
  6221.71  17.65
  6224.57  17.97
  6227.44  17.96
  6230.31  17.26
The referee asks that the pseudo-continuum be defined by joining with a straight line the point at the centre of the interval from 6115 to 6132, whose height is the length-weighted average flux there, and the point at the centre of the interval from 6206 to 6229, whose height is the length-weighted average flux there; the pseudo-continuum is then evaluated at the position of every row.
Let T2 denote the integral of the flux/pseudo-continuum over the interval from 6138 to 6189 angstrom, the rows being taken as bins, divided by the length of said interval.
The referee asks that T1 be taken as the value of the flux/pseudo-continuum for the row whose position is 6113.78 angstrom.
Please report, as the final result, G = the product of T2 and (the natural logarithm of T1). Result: 0.024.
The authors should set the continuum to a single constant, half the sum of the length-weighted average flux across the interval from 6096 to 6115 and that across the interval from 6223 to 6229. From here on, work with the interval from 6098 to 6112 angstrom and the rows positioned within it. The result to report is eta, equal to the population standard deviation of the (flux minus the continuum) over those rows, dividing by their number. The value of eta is 0.44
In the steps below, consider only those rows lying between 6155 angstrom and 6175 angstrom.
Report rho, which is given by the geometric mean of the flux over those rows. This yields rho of 17.1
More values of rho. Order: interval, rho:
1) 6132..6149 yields 17.7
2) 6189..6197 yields 17.7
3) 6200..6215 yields 18.2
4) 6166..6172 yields 16.5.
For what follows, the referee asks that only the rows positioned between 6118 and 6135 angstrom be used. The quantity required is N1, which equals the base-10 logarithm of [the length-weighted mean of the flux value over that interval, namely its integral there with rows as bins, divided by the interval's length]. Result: 1.249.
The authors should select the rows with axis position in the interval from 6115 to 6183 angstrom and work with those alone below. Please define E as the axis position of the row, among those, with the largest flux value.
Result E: 6153.32 angstrom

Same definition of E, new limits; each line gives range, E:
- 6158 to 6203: 6176.03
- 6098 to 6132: 6099.72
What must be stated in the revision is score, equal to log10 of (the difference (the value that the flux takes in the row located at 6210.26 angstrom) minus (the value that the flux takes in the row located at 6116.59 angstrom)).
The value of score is -0.48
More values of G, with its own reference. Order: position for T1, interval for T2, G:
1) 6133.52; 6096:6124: 0.013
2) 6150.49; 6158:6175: 0.007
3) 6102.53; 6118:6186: -0.014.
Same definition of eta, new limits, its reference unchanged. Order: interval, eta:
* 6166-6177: 0.78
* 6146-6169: 0.79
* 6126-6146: 0.43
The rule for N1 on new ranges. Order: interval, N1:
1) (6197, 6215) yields 1.259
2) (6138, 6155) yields 1.251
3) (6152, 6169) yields 1.238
